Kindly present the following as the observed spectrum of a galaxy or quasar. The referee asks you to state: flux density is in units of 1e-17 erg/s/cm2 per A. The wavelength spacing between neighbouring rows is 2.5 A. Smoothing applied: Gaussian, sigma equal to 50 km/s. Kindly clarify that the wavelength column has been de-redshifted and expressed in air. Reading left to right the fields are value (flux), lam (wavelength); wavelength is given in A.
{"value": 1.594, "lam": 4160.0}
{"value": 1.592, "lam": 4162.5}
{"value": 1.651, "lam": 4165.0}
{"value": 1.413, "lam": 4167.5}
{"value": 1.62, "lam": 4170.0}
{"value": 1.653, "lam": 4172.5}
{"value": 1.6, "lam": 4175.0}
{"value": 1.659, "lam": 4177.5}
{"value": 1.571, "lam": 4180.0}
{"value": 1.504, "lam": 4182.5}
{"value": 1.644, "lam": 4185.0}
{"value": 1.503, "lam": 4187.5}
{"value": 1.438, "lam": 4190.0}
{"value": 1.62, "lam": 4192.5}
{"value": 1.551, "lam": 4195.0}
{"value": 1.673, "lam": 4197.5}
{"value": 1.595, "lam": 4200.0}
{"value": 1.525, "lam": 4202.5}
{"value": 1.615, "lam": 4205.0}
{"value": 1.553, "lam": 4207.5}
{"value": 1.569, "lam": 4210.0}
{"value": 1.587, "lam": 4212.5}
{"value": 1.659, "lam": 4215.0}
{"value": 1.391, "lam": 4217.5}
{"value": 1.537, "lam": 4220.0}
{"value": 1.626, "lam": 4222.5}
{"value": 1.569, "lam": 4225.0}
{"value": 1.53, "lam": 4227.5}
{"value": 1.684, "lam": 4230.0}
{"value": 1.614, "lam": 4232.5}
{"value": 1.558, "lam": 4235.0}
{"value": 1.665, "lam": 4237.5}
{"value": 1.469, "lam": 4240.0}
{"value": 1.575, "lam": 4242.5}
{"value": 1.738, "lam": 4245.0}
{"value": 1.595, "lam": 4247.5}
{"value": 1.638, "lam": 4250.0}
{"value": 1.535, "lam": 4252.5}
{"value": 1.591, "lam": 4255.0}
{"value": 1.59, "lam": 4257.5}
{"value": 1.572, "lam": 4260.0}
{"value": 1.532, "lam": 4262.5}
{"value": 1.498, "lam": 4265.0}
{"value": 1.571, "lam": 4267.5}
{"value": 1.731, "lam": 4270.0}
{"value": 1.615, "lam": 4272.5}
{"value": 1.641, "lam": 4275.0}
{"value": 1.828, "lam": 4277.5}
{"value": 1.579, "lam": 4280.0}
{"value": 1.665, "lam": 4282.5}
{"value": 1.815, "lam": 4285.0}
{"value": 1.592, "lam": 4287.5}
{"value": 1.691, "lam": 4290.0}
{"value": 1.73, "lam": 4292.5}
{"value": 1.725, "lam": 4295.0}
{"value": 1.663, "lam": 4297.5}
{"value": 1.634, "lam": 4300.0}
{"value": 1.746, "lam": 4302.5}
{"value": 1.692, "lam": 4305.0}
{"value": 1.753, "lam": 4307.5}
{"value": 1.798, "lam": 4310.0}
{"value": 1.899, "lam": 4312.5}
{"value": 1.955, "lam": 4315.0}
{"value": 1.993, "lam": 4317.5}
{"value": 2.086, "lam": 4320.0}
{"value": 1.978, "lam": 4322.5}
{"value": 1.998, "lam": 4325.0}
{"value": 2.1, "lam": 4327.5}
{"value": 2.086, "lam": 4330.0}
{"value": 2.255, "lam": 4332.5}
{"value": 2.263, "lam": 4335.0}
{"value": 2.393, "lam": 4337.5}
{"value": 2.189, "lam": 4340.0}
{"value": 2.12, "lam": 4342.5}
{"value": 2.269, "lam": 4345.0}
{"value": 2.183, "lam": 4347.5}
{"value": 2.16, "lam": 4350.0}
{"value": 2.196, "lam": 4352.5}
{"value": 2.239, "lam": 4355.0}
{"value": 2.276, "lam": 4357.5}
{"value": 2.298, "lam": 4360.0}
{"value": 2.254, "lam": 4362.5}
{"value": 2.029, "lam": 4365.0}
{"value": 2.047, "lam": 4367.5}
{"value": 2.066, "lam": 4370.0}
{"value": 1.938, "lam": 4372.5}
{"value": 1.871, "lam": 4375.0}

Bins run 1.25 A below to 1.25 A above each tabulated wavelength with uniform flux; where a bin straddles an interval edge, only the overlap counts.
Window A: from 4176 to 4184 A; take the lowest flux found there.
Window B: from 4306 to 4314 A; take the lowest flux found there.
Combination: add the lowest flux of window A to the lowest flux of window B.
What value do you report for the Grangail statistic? 3.3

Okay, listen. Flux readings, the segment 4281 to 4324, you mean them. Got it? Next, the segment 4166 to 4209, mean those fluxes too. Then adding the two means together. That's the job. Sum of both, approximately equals 3.36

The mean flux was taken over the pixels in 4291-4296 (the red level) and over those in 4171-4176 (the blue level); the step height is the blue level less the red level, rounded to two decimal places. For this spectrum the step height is -0.10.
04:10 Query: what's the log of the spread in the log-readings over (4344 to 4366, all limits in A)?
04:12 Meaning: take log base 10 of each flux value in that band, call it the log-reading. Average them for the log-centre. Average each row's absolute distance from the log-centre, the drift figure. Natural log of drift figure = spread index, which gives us -4.40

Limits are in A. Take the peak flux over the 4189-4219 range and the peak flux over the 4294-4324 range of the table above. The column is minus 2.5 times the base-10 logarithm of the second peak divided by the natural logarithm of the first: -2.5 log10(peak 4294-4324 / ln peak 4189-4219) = -1.52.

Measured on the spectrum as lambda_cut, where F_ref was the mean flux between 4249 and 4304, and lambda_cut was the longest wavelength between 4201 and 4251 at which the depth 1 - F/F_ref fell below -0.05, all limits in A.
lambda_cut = 4245.0 A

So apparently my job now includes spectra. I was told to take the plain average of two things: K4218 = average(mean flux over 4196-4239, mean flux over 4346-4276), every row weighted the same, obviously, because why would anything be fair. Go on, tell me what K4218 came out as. 1.75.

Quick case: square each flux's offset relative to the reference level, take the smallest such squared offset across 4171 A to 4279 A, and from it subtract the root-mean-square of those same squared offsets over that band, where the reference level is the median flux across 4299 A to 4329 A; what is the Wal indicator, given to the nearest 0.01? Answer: -0.12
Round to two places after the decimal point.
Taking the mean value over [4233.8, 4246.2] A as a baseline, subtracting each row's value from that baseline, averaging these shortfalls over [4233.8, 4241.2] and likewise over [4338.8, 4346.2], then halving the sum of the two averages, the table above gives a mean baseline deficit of -0.28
